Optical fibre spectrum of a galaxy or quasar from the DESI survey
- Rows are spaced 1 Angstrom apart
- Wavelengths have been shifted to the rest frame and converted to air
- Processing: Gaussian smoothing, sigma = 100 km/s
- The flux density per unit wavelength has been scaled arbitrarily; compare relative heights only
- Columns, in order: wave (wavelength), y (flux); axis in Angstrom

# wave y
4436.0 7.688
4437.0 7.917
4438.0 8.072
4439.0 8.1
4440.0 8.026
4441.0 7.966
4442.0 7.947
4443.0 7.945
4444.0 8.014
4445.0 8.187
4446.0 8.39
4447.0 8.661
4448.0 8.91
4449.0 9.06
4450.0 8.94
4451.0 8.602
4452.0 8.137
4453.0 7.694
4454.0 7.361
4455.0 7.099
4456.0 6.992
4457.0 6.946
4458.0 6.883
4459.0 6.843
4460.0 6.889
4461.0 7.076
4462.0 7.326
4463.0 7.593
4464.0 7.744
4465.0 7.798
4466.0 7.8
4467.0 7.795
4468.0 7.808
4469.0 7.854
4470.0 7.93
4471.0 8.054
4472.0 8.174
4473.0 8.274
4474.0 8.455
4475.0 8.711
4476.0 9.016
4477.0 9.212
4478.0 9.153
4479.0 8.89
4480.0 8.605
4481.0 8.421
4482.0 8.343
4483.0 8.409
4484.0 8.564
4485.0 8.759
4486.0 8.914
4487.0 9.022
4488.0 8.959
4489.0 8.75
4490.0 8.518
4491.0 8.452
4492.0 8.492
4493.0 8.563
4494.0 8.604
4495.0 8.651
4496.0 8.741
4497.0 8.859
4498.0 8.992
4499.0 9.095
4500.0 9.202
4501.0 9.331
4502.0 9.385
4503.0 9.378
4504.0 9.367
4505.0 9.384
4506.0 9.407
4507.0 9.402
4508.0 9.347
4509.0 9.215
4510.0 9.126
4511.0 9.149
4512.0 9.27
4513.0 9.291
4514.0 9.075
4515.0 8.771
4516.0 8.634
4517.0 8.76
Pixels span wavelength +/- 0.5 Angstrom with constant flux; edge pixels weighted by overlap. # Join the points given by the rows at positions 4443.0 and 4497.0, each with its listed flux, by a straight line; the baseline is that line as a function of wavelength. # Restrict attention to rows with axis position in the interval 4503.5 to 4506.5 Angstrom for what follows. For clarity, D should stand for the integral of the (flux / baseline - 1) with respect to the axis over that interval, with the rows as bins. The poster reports 0.13 Angstrom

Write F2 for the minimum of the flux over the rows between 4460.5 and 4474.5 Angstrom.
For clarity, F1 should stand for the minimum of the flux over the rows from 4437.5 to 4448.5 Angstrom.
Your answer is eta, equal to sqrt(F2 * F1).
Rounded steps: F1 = 7.945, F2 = 7.076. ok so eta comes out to 7.50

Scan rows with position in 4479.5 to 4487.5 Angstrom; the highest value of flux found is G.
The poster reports 9.022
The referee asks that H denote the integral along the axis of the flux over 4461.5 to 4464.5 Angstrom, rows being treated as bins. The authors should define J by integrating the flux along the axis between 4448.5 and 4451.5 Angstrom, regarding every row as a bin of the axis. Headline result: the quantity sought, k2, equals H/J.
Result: 0.85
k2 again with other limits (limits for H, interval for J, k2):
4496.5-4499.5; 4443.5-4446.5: 1.10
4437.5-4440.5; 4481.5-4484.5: 0.96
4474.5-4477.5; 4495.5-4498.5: 1.01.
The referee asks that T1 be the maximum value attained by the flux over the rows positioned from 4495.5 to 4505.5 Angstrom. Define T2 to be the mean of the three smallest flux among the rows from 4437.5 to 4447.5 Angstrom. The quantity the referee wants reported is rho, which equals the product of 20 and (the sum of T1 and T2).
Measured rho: 347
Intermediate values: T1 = 9.385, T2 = 8.0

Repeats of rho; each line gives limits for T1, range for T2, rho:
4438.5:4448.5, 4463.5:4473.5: 334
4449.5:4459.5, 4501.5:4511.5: 362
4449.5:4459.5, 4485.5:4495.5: 349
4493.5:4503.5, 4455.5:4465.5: 325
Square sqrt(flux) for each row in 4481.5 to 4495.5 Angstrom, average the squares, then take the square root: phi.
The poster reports 2.94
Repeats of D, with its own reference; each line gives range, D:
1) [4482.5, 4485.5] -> -0.02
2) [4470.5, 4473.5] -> -0.10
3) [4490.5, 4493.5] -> -0.09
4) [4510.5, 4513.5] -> 0.04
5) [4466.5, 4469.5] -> -0.20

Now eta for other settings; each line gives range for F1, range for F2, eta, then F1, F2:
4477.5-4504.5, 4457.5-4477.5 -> 7.56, 8.343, 6.843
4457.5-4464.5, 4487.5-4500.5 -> 7.61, 6.843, 8.452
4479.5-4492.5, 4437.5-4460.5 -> 7.56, 8.343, 6.843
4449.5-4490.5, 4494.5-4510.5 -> 7.69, 6.843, 8.651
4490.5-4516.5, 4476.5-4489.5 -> 8.40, 8.452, 8.343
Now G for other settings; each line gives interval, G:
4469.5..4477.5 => 9.212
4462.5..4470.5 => 7.93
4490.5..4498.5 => 8.992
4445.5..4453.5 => 9.06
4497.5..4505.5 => 9.385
